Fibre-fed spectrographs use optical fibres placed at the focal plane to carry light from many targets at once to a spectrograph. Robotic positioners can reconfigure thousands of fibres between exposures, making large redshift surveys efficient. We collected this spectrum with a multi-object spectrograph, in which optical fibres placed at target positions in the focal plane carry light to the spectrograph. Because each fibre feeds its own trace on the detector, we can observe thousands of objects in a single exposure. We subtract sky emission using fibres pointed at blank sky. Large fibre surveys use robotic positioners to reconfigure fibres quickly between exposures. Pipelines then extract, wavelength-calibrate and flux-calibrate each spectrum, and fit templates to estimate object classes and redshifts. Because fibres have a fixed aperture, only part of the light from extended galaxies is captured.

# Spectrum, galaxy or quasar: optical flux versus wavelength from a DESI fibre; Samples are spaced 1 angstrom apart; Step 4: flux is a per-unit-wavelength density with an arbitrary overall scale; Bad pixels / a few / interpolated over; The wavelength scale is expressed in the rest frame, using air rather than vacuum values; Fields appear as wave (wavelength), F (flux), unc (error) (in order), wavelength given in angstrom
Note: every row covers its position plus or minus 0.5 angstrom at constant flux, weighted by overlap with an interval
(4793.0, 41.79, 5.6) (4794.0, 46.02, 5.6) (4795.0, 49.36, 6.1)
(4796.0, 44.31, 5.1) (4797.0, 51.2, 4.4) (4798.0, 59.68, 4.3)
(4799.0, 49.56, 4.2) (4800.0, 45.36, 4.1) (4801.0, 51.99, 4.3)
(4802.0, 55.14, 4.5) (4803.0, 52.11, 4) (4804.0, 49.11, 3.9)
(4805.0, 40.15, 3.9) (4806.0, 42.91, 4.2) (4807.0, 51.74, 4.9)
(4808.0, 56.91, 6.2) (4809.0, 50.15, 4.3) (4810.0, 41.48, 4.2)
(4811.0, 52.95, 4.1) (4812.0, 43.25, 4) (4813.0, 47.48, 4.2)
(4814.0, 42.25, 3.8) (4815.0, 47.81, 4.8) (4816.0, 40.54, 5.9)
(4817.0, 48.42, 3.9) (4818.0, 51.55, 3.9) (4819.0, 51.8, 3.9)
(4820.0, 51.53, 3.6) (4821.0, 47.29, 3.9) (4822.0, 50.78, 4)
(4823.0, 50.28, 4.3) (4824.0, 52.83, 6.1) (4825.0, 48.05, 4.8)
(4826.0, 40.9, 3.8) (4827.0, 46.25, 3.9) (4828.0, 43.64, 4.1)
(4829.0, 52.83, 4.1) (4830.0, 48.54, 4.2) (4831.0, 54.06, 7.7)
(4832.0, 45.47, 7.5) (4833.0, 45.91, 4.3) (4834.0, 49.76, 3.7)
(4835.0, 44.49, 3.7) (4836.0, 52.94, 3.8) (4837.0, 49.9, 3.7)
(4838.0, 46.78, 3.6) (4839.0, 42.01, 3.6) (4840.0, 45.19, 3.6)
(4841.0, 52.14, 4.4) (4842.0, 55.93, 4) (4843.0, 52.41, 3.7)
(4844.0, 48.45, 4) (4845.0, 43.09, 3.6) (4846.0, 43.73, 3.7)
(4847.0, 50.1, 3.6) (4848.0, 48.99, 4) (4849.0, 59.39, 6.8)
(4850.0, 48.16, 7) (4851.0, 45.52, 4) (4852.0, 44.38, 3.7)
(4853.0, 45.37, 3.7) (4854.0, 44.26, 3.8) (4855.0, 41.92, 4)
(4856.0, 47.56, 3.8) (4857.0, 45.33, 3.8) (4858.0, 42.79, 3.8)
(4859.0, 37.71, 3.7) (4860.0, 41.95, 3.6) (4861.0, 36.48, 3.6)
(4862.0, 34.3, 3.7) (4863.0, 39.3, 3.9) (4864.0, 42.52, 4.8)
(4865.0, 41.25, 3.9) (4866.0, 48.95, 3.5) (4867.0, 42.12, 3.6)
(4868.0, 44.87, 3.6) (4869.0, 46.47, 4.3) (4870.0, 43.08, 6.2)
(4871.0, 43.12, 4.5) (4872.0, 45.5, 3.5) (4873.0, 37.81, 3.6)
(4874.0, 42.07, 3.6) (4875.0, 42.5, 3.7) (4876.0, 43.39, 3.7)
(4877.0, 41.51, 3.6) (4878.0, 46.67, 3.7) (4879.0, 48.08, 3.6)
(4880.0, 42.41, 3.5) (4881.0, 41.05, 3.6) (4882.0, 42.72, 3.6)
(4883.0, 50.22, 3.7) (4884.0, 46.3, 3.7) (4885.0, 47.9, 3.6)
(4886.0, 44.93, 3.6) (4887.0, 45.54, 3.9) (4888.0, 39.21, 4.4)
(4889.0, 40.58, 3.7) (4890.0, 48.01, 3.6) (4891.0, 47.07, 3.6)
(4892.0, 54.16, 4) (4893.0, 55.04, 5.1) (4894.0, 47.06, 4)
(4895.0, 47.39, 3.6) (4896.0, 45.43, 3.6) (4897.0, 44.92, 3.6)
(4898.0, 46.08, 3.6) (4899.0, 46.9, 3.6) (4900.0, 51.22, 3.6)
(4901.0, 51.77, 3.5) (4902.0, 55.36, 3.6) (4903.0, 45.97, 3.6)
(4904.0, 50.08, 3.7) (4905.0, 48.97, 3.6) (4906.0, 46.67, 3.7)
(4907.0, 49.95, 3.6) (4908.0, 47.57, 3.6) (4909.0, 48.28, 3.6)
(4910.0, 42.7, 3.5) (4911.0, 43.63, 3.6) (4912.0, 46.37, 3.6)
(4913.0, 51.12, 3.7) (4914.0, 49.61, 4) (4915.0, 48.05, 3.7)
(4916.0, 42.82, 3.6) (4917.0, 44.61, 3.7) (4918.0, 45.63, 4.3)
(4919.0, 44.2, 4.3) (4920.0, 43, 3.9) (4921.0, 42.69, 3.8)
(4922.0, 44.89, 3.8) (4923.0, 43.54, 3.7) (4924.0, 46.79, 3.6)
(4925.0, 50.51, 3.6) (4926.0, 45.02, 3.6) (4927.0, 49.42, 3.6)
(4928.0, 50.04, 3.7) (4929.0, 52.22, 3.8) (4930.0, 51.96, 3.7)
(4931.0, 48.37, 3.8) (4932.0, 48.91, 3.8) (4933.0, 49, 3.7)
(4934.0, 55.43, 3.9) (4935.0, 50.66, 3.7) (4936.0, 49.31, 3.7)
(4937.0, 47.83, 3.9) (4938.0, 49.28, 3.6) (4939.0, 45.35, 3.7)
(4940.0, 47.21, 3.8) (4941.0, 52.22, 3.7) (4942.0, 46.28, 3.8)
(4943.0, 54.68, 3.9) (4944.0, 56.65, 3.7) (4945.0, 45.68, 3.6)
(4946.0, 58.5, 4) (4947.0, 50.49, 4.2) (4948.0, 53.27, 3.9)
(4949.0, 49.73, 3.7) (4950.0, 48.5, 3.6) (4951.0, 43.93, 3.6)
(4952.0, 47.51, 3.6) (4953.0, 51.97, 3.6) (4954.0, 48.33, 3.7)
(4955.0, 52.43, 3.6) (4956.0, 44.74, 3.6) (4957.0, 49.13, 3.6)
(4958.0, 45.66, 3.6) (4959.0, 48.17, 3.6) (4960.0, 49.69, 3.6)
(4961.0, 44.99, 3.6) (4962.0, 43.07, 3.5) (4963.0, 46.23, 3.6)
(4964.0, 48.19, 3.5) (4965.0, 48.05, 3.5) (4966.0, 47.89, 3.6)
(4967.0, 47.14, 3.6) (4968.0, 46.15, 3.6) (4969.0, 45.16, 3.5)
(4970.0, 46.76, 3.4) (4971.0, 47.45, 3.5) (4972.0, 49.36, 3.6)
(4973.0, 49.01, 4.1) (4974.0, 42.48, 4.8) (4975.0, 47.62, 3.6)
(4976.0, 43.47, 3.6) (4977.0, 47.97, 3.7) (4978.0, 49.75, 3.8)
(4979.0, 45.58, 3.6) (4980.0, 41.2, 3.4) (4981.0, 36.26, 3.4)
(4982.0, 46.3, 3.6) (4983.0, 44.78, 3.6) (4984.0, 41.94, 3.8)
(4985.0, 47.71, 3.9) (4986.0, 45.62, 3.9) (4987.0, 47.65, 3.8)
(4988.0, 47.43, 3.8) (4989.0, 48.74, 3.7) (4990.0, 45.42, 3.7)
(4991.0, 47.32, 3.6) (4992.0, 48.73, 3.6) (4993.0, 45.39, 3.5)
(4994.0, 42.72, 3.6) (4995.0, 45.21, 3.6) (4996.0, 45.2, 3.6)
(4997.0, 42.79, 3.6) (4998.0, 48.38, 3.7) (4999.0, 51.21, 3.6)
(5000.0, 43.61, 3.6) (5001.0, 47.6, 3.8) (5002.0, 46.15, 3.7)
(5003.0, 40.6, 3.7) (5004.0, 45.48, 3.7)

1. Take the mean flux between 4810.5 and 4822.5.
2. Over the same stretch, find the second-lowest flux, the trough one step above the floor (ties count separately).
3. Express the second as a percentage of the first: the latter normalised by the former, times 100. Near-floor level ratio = 88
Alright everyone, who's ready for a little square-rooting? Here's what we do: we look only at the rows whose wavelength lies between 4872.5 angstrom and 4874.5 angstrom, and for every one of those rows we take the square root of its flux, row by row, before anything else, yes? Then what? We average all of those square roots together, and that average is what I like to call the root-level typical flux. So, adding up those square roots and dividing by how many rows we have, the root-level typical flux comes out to 6.32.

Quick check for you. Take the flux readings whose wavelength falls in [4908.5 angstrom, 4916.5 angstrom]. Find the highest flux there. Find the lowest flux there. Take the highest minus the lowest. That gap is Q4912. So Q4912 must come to 8.4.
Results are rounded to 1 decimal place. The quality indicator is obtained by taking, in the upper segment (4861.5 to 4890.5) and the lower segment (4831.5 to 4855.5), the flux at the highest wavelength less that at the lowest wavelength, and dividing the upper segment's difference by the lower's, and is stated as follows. -3.9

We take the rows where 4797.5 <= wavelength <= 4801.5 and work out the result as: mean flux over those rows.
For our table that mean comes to 52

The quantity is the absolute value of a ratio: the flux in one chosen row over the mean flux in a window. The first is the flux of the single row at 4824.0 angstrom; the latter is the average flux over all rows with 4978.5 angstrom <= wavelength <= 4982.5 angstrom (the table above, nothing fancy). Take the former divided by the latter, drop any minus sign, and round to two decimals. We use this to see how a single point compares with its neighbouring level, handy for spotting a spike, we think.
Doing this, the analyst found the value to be 1.25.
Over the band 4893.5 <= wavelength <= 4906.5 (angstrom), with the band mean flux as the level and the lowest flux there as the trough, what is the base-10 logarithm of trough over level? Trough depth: -0.031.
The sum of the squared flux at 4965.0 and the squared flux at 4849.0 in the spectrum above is 5836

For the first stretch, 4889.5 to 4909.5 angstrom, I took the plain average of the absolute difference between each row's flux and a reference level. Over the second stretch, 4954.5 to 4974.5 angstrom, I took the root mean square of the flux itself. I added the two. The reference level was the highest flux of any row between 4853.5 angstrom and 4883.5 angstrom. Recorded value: 50.1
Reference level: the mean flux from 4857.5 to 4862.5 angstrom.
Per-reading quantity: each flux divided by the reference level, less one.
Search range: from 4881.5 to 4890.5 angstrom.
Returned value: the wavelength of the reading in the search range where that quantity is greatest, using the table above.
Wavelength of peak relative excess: 4883.0 angstrom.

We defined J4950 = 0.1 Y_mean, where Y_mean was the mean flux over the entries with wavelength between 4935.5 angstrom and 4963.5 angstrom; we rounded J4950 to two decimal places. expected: 4.90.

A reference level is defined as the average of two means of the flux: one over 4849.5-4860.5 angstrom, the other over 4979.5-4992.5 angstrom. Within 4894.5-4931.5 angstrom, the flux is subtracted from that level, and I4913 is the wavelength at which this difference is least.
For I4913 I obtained 4902.0 angstrom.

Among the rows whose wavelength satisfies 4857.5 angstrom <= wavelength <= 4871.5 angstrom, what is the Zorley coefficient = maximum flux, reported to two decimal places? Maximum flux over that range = 48.95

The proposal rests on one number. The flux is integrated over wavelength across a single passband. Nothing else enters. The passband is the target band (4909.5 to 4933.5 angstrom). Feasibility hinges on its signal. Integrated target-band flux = 1125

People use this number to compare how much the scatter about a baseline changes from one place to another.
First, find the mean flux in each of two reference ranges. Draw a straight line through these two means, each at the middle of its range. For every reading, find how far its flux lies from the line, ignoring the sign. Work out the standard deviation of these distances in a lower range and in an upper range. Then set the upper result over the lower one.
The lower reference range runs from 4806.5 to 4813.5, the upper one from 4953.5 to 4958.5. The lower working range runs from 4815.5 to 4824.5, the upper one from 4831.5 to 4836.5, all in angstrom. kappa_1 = 0.6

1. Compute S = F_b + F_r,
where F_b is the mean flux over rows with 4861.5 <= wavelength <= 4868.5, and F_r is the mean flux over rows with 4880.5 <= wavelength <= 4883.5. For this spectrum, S 87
